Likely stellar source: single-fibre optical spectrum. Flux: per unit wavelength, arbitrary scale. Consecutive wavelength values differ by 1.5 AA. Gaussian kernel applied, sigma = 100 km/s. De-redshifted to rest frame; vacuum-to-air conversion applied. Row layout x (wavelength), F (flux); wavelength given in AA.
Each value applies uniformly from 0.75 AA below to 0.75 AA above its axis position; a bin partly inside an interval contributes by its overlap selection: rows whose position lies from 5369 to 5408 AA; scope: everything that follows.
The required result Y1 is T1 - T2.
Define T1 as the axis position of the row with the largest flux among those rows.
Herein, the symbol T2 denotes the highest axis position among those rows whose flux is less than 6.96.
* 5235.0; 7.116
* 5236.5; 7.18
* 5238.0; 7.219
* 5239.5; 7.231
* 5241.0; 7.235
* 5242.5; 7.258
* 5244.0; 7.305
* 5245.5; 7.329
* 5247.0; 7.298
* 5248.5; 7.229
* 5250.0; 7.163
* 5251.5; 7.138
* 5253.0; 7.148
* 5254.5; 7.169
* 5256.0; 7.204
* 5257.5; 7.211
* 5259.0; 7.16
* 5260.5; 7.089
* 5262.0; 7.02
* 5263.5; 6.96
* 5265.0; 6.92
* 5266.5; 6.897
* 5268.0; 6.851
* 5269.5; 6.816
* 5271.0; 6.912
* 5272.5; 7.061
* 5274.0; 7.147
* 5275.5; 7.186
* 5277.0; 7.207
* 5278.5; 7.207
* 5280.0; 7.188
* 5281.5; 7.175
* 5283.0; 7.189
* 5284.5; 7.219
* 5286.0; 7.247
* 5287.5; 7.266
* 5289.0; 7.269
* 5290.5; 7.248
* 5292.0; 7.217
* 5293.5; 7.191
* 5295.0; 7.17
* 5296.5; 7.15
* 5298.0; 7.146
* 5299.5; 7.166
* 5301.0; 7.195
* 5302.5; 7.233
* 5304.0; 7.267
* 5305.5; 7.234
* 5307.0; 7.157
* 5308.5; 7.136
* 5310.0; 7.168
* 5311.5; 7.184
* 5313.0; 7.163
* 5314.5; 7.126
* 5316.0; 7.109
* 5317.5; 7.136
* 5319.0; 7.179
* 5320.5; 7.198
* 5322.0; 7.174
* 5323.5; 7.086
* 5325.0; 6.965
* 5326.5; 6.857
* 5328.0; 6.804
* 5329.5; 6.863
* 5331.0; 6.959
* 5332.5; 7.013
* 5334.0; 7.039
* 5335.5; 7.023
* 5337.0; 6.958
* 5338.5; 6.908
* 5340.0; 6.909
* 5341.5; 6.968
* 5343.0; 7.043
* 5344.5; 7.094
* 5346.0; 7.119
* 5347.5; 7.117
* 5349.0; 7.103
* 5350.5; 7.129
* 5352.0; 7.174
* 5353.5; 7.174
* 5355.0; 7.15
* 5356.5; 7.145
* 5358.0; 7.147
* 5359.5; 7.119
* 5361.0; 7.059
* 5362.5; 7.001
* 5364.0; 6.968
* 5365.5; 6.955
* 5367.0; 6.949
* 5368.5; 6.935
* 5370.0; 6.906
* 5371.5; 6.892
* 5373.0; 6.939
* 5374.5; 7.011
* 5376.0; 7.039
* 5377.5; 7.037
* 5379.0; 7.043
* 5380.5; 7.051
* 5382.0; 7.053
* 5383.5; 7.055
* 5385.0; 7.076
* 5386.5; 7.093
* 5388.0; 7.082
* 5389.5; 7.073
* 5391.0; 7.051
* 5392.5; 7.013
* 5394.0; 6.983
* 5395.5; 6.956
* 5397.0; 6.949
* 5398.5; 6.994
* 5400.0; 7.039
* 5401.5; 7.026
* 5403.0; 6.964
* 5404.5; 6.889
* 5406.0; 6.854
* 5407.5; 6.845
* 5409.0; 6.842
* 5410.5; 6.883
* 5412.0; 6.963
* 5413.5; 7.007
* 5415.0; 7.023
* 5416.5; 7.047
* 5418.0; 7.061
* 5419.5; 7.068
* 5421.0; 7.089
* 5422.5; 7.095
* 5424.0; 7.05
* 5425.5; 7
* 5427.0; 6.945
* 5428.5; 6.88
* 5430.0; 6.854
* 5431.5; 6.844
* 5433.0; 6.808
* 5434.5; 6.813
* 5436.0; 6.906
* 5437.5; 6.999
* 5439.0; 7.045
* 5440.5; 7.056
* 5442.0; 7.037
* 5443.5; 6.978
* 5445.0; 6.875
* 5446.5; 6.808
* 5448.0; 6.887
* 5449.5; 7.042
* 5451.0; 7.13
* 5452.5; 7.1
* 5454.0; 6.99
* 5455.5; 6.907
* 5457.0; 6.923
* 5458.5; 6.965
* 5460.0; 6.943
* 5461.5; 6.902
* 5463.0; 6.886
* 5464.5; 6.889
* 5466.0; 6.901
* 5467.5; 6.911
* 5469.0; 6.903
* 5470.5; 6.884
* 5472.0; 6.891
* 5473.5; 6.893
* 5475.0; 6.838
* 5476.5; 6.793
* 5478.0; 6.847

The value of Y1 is -21.0 AA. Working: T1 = 5386.5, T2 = 5407.5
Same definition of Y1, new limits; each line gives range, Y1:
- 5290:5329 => -24.0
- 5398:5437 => -13.5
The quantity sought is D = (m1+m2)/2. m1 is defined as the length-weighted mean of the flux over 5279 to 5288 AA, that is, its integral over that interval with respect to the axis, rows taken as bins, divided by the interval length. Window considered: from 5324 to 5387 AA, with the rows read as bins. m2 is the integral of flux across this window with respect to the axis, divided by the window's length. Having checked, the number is 7.12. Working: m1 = 7.21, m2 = 7.02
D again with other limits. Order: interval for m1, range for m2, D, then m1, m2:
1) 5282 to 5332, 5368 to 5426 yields 7.07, 7.14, 7.00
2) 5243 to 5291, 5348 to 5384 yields 7.09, 7.14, 7.04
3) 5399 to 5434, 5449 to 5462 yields 6.97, 6.96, 6.99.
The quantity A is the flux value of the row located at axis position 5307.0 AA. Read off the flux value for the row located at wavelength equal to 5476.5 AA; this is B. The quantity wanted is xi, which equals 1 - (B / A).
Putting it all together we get 0.05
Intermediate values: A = 7.157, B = 6.793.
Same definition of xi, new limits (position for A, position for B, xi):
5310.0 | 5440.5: 0.02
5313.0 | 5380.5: 0.02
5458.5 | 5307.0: -0.03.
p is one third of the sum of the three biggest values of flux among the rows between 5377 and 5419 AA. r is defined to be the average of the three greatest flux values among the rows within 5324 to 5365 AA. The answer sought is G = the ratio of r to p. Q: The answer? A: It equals 1.01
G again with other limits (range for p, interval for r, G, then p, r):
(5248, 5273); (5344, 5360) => 0.99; 7.21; 7.17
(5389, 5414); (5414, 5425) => 1.00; 7.05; 7.08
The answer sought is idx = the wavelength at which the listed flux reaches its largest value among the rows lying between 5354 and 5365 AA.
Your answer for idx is 5355.0 AA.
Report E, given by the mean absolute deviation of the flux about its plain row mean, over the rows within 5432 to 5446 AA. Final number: 0.09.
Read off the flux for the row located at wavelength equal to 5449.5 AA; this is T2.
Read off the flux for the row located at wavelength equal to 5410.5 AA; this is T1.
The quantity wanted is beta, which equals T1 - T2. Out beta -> -0.16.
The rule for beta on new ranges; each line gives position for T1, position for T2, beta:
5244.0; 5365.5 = 0.35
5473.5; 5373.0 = -0.05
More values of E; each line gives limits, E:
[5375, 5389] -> 0.02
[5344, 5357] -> 0.02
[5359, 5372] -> 0.06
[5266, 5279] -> 0.14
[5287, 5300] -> 0.04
